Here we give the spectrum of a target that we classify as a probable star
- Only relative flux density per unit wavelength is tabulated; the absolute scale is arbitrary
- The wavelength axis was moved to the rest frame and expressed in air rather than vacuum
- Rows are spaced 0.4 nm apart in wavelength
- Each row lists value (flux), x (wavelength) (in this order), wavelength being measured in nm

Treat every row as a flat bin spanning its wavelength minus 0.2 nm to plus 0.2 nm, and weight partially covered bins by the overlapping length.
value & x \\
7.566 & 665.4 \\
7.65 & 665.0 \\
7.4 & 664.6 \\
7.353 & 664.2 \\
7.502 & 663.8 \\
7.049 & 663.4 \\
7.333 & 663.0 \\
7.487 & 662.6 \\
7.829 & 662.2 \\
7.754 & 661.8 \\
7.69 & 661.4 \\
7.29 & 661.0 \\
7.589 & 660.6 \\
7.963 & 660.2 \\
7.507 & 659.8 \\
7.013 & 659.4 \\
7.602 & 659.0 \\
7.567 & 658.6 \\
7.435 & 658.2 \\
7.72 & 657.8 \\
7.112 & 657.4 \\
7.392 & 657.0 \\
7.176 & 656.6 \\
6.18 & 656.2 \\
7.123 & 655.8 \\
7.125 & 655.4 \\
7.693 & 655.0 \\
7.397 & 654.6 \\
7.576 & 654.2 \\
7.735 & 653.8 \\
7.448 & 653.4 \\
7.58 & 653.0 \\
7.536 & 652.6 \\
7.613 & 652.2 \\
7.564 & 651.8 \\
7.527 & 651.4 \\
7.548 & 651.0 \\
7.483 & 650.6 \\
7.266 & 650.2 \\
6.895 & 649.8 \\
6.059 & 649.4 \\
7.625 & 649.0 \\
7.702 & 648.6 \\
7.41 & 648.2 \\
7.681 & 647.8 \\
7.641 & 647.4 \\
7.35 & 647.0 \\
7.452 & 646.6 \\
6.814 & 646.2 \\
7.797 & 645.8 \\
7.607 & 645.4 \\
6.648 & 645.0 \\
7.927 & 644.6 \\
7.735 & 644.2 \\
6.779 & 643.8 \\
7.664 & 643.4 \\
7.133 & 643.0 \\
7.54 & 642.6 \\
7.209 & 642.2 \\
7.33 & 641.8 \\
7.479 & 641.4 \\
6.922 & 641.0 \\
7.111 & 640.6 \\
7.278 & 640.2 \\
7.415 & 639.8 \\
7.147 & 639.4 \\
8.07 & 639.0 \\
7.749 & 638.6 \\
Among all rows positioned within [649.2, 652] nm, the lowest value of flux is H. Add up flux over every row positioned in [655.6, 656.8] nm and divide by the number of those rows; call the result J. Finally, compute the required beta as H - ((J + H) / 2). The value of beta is -0.38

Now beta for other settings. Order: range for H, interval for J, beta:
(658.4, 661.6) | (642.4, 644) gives -0.13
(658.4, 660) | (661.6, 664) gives -0.24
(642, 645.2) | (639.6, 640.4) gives -0.35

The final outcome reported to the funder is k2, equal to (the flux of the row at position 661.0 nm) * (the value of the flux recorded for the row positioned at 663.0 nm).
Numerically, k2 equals 53.5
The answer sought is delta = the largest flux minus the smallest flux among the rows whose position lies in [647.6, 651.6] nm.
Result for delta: 1.6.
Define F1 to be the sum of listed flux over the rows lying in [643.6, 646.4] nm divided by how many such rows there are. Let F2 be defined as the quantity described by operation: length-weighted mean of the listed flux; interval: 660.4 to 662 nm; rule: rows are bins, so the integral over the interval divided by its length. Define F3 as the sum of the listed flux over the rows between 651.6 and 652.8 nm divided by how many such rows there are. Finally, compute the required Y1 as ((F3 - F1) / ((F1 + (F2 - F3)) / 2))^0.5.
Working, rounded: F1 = 7.33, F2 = 7.58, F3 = 7.57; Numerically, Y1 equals 0.26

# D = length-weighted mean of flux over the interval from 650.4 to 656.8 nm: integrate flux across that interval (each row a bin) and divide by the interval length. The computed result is 7.39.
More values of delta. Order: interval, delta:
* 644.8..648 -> 1.1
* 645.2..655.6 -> 1.7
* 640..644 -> 0.9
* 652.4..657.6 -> 1.6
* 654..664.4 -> 1.8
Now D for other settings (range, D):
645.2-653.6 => 7.41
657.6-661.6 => 7.54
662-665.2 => 7.45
